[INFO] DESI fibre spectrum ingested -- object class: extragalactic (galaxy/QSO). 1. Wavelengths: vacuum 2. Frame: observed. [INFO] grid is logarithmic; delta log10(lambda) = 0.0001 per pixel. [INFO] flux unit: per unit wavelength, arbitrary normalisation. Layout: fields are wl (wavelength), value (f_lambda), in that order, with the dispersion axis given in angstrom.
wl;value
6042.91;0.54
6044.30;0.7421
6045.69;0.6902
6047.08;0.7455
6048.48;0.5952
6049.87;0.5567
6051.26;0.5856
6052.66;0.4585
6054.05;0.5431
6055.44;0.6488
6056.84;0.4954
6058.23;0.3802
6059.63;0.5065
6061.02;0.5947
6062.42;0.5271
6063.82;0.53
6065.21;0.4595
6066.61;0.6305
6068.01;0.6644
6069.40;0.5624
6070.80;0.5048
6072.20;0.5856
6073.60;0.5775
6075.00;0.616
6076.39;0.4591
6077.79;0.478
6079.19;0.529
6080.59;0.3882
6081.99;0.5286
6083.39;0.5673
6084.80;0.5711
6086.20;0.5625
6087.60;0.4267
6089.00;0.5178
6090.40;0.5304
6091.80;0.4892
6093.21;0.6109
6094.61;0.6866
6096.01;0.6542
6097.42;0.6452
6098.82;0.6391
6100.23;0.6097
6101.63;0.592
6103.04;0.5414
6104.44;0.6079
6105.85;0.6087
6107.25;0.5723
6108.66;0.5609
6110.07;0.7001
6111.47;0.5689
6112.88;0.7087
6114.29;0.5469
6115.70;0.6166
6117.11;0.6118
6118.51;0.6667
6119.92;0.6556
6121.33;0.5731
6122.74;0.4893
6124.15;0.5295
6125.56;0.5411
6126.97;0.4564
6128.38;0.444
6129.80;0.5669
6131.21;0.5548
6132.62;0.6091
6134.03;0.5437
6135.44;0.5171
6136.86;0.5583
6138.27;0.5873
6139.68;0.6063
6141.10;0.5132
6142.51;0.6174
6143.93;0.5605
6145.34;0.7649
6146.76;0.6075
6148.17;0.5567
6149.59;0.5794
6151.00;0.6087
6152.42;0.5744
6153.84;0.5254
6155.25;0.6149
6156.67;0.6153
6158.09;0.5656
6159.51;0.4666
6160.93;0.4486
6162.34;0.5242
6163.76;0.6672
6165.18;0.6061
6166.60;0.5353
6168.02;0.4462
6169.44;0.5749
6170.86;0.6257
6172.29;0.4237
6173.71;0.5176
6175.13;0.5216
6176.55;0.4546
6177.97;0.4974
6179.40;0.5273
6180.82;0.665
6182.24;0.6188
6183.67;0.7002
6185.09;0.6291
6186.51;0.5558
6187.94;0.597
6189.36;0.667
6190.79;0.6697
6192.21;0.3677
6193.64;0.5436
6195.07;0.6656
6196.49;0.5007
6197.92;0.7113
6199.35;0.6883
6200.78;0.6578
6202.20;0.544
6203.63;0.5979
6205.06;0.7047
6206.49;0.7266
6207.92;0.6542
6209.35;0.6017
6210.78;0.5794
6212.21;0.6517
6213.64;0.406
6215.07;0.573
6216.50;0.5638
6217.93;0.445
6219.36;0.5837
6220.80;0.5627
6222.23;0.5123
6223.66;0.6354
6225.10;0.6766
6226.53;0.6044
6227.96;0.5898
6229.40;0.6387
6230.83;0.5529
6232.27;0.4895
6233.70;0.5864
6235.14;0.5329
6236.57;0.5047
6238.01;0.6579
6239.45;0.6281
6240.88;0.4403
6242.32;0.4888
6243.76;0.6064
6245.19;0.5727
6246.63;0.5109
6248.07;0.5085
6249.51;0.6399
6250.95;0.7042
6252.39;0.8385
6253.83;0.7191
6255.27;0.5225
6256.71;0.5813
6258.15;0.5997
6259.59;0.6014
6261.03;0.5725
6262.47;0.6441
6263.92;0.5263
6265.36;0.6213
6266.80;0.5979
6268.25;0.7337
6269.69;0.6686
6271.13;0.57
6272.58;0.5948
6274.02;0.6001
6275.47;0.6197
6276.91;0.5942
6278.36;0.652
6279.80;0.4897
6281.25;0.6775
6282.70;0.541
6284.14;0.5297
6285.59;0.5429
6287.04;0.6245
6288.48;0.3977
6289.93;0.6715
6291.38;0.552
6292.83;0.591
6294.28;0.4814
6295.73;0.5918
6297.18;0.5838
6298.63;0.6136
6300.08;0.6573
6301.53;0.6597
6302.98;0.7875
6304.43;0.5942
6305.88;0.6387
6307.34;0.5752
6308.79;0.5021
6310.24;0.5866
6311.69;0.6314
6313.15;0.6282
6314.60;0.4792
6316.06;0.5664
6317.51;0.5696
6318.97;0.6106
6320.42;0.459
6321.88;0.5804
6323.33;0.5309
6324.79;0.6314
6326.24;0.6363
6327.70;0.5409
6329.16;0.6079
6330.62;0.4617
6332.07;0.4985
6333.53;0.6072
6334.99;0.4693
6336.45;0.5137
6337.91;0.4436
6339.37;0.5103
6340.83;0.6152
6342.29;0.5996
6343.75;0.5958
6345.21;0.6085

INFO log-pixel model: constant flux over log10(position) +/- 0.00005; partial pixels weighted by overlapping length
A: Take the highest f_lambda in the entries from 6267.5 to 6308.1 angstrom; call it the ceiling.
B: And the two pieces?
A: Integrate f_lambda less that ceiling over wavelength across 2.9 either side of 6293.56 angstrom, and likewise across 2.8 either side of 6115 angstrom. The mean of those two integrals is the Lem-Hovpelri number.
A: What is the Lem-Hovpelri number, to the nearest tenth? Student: -1.1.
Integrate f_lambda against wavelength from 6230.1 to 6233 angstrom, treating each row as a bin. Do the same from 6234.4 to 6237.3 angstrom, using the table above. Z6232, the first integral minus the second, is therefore 0.01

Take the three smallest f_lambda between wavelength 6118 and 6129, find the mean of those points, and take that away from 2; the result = 1.537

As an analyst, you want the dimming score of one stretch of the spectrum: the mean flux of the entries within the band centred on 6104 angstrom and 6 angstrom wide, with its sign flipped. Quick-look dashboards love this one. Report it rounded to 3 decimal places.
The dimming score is -0.587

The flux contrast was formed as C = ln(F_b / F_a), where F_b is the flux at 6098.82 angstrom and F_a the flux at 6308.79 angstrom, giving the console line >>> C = 0.24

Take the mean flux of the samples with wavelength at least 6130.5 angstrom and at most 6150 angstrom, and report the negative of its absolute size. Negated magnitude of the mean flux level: -0.584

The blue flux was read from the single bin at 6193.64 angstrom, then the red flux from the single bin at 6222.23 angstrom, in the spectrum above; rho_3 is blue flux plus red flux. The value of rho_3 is 1.06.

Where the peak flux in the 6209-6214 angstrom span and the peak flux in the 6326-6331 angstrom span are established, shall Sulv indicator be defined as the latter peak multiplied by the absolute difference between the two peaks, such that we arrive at 0.01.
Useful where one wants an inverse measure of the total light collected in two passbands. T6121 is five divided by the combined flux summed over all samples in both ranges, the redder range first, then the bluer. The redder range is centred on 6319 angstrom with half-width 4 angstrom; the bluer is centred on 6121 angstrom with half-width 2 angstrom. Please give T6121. 1.11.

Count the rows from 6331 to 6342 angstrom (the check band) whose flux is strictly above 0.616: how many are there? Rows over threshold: 0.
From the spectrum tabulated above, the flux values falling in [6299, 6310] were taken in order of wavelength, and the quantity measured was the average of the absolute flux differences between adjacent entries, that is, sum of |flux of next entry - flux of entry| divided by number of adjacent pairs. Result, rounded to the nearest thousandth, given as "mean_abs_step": 0.084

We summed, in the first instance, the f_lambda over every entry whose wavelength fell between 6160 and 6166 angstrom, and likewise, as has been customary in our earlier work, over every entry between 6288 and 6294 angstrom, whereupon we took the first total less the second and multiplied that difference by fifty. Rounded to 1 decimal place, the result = 1.7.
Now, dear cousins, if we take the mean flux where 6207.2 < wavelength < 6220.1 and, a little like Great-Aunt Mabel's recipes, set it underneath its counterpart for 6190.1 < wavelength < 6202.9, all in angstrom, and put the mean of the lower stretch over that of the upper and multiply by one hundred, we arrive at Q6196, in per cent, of 106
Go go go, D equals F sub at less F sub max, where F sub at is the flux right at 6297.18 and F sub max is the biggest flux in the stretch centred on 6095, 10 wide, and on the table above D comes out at -0.103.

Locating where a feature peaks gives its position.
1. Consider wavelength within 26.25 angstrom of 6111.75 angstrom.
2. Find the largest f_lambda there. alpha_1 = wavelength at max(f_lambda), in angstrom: 6112.88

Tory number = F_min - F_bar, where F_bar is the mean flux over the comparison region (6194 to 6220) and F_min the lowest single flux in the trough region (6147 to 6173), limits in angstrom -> -0.179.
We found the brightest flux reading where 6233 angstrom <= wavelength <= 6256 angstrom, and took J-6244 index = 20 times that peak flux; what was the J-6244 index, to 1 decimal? 16.8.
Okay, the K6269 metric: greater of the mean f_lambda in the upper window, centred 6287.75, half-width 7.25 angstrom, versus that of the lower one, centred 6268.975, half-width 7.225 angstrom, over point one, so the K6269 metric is 6.18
